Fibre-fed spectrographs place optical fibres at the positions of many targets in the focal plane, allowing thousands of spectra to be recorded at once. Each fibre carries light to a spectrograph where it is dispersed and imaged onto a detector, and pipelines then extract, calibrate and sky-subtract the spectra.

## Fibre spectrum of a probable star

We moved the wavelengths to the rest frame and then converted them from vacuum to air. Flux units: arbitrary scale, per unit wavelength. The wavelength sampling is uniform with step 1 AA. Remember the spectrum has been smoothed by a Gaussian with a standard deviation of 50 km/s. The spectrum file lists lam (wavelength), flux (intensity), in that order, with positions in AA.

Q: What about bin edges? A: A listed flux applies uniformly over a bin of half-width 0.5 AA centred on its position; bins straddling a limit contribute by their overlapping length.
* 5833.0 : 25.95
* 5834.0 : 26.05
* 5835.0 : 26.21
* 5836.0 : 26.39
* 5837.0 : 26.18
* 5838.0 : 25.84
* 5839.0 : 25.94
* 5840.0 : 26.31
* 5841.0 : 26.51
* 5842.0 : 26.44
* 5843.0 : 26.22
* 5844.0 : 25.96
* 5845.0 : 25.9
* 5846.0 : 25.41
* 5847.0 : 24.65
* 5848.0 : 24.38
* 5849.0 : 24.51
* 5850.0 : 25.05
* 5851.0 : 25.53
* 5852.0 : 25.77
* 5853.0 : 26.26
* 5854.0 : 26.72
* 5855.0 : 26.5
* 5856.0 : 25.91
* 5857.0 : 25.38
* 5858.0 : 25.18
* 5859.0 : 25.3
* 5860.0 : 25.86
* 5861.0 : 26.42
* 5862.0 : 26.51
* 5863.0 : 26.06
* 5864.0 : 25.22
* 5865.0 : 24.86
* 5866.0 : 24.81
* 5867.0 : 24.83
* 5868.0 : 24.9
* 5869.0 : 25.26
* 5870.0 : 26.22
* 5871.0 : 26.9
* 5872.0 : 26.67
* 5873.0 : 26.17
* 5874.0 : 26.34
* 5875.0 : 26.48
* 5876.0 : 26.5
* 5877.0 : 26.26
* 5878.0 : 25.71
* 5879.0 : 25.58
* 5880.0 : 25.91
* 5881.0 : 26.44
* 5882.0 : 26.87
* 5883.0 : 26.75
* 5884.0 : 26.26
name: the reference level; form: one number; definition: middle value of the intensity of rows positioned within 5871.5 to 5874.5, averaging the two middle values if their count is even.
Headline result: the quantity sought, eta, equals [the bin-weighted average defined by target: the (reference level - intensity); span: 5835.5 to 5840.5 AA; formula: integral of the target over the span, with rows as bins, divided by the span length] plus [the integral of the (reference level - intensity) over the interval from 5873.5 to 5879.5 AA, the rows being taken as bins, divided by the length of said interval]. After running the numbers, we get 0.40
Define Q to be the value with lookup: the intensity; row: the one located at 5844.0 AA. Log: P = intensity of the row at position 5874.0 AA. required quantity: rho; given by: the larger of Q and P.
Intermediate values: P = 26.34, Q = 25.96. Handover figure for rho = 26.3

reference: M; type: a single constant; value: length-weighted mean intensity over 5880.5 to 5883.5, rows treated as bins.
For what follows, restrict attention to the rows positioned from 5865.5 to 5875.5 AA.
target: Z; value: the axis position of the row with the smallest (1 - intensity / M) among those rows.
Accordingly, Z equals 5871.0 AA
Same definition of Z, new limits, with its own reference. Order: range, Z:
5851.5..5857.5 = 5854.0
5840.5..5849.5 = 5841.0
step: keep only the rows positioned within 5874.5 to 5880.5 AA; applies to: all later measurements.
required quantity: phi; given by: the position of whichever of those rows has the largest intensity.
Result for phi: 5876.0 AA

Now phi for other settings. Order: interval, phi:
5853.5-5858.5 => 5854.0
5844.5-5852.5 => 5845.0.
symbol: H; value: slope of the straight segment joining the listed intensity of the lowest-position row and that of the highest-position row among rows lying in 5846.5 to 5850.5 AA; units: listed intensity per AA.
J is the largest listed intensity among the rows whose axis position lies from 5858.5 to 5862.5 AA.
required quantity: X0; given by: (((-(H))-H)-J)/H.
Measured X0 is -201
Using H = 0.1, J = 26.51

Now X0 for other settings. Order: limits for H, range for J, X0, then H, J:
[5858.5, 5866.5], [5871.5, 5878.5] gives 379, -0.1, 26.67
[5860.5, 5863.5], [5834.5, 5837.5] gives 145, -0.2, 26.39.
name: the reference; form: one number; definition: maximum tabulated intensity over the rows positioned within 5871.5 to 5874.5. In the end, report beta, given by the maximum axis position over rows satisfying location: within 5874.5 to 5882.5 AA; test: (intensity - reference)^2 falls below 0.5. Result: 5882.0 AA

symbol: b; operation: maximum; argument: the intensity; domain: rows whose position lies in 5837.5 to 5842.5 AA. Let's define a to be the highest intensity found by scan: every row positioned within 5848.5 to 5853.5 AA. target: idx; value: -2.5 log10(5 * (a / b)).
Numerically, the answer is -1.74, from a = 26.26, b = 26.51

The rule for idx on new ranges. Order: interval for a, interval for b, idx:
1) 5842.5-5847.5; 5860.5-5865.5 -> -1.74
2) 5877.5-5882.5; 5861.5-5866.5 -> -1.76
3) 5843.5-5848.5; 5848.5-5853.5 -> -1.73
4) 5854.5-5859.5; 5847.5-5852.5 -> -1.78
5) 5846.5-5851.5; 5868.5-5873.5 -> -1.69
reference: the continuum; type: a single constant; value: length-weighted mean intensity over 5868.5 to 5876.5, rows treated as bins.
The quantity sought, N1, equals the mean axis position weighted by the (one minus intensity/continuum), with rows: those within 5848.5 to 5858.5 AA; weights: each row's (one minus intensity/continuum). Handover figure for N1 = 5852.5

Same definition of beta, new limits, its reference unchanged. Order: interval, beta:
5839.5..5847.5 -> 5843.0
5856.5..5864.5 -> 5863.0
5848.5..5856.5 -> 5855.0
